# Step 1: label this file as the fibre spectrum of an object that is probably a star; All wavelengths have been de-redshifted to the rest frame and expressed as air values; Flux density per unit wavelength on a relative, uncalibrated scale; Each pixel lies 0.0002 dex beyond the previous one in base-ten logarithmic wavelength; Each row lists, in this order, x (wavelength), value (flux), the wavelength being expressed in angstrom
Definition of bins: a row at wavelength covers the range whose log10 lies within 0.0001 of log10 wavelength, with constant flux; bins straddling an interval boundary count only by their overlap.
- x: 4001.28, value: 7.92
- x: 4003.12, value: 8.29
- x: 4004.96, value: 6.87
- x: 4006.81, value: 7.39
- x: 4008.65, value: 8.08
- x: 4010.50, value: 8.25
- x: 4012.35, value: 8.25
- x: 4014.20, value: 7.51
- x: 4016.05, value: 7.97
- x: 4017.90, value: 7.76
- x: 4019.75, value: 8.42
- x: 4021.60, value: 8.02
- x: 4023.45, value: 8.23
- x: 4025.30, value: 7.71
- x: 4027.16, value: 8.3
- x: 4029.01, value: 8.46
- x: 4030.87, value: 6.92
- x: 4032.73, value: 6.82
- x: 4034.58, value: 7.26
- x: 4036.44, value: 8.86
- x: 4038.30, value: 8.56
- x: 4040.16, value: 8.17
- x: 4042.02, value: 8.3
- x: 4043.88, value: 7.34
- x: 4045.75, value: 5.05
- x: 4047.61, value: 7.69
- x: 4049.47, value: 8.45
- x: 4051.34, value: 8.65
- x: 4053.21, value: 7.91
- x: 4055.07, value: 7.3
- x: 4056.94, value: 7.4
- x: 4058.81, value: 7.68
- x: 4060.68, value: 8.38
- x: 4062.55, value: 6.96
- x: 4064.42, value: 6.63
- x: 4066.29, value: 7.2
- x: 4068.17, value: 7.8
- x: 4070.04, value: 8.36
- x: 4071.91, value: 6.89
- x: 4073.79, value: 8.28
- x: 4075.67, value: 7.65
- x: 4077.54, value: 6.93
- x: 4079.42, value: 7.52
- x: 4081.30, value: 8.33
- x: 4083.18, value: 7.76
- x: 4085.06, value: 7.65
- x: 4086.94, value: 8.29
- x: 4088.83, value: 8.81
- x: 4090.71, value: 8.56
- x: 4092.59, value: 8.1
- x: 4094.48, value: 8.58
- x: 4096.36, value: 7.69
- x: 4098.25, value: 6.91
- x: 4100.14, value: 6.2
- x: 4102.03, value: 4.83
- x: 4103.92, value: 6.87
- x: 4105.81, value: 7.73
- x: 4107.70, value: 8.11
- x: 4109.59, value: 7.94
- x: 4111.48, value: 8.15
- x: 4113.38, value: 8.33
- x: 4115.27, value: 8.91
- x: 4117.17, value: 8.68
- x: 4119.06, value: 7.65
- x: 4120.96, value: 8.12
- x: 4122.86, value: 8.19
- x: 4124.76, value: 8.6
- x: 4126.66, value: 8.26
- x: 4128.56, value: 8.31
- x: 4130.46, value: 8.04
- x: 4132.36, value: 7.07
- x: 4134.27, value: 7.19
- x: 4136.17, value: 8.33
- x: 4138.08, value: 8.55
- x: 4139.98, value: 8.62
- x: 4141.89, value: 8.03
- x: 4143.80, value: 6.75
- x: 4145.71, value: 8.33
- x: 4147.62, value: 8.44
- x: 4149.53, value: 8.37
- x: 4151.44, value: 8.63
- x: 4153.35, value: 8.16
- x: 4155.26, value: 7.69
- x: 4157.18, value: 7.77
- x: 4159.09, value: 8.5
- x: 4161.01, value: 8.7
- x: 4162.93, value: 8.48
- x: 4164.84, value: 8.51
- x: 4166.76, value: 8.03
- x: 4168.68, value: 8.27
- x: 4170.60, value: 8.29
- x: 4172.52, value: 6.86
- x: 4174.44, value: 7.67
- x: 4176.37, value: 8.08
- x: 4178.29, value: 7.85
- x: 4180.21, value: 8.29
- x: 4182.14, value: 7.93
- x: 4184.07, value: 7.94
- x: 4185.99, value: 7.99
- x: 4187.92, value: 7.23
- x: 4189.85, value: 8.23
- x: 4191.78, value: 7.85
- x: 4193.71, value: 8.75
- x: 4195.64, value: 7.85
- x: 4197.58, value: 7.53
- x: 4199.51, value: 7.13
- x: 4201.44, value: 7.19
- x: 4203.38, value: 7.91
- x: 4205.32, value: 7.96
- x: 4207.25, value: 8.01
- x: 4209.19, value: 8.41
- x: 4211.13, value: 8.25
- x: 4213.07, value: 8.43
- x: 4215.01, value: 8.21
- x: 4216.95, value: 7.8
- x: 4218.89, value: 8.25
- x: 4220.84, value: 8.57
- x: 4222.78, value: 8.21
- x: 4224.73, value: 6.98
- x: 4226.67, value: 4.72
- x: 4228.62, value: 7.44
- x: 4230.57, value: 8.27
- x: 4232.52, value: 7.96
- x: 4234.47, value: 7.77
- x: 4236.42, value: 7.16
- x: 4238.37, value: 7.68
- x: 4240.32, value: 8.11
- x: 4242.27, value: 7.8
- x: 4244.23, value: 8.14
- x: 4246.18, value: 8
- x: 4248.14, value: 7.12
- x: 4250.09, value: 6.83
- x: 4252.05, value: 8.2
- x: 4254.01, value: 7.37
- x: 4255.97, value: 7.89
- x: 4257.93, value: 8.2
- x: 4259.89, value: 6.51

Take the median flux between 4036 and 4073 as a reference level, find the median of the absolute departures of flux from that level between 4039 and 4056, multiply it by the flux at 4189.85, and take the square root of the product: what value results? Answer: 1.91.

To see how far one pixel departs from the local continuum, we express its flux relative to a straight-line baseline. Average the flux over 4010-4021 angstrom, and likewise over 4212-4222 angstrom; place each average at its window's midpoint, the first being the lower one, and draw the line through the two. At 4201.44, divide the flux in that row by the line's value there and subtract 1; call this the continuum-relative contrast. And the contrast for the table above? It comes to -0.127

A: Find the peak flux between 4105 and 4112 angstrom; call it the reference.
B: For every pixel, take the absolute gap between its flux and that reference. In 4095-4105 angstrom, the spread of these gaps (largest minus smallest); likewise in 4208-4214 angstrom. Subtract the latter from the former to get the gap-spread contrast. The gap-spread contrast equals 2.7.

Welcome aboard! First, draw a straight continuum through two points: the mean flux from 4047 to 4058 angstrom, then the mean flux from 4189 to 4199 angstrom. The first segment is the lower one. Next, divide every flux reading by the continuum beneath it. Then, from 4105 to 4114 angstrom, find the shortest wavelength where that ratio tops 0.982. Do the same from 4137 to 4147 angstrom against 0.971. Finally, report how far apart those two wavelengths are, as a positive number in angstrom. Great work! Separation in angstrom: 30.4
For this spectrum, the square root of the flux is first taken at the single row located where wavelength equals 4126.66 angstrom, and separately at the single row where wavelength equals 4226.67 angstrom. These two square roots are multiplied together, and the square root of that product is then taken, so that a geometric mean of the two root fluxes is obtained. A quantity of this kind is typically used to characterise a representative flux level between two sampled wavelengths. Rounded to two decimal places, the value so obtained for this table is 2.50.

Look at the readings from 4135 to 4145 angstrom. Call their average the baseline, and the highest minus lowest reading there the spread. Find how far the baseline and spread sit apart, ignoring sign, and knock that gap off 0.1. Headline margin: -6.1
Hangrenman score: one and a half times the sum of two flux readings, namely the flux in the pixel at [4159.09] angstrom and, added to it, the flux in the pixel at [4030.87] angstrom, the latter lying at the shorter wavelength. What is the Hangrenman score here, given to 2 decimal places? 23.13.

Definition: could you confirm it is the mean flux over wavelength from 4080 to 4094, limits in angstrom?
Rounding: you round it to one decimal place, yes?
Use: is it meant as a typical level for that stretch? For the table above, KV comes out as 8.2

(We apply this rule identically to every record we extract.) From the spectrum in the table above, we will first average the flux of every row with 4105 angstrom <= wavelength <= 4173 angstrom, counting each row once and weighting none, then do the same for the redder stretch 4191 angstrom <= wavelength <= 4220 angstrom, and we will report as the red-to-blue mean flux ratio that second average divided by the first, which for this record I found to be 0.98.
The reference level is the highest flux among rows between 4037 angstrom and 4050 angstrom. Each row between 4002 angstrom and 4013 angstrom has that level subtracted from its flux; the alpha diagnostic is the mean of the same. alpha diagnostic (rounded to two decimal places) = -0.71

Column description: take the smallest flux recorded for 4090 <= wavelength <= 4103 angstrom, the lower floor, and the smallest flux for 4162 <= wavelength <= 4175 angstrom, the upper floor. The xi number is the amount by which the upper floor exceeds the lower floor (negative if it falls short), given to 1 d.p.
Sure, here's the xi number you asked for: 2.0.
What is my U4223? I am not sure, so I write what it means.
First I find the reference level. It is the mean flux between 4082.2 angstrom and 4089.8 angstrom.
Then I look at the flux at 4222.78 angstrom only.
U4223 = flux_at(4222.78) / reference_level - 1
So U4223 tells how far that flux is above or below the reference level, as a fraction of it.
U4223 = 0.010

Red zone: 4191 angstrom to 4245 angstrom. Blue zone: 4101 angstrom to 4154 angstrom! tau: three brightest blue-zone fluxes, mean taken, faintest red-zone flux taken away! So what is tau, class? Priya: 4.02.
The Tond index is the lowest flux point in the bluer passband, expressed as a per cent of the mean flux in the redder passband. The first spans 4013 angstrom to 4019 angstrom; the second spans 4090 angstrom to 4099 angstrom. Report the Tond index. 94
